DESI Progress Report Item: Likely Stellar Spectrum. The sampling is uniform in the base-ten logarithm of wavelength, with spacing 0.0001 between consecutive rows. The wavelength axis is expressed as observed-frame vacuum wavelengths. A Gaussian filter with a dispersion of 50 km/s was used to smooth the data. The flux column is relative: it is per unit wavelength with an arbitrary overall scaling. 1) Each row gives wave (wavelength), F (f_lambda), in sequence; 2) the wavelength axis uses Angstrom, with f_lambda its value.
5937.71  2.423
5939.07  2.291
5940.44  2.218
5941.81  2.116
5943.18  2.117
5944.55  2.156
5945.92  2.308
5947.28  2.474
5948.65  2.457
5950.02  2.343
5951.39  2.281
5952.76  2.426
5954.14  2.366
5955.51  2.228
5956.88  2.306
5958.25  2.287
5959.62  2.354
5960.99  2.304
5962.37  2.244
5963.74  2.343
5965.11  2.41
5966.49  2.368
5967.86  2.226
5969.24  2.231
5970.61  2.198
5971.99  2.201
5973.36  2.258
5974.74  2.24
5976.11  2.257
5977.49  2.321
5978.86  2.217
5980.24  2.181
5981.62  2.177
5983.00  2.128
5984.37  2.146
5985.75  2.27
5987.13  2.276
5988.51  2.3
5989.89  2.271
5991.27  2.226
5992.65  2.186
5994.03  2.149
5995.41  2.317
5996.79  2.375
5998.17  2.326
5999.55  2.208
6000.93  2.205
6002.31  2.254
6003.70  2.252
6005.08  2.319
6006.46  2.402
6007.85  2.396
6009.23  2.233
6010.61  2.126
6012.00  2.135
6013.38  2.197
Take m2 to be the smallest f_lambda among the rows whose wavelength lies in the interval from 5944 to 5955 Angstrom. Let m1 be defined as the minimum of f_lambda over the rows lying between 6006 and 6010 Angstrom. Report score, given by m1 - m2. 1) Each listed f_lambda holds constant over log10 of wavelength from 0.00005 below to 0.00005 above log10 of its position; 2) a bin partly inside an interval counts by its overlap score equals 0.08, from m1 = 2.233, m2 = 2.156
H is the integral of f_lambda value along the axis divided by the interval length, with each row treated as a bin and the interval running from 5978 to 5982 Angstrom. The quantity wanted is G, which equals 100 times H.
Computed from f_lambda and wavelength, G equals 220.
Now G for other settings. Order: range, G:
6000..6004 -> 223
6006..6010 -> 234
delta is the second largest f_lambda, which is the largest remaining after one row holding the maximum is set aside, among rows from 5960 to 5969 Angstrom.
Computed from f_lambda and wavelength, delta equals 2.368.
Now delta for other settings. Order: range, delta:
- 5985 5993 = 2.276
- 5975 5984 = 2.257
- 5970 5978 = 2.258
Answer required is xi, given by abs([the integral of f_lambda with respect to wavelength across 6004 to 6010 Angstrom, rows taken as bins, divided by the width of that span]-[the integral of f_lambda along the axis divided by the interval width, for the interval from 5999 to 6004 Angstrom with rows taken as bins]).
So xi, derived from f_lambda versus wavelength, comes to 0.105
